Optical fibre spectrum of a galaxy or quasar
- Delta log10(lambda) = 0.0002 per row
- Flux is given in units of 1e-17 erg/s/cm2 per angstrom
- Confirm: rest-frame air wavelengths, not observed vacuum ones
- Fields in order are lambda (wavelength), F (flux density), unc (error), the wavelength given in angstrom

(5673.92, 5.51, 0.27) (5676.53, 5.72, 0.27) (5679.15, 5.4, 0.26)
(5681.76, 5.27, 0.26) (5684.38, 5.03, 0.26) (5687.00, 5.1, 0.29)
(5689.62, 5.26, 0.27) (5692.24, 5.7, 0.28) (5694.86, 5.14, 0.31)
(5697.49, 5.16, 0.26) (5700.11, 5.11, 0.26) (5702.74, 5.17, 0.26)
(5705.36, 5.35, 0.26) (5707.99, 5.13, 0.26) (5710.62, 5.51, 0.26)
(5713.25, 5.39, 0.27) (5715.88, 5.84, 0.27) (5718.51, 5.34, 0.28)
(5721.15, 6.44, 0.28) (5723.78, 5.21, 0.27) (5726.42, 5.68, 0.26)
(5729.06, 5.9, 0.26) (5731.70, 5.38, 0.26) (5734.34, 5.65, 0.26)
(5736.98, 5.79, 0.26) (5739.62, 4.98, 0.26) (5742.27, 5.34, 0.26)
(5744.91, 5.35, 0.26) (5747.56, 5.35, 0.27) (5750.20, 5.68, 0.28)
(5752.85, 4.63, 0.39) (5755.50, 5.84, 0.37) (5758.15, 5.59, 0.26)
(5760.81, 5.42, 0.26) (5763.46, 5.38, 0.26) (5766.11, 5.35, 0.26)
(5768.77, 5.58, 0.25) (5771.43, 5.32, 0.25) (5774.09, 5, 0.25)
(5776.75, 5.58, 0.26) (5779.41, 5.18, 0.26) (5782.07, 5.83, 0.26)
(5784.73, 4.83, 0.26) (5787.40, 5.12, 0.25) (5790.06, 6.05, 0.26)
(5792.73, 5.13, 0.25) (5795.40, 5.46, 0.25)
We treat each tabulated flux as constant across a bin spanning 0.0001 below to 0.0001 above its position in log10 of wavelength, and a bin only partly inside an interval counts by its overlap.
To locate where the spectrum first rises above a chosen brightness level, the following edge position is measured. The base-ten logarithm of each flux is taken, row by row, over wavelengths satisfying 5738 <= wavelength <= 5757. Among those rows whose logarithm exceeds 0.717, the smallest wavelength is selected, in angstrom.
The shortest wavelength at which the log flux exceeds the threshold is 5742.27 angstrom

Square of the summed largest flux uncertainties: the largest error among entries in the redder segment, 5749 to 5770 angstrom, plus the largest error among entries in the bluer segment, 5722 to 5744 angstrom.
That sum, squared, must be 0.44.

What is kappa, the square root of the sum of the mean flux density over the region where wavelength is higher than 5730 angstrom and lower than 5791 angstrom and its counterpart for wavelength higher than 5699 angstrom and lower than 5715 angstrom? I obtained 3.27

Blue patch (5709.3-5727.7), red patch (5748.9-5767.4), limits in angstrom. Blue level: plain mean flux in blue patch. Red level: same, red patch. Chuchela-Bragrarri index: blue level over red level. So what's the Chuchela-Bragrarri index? 1.04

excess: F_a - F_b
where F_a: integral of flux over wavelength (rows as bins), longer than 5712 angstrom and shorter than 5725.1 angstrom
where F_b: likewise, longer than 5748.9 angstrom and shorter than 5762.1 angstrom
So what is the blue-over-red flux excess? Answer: 2.3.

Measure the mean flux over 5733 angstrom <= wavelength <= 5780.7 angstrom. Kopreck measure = 5.389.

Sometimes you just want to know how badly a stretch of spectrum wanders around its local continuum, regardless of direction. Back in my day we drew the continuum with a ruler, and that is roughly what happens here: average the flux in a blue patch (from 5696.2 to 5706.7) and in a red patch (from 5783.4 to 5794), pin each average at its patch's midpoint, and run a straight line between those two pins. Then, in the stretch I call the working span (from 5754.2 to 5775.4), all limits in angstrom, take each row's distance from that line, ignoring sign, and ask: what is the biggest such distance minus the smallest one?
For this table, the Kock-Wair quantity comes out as 0.54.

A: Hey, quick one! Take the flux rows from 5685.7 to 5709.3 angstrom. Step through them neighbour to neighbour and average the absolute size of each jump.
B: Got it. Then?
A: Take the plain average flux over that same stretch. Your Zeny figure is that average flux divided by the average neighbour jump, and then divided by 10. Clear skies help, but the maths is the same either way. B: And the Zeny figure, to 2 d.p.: 2.48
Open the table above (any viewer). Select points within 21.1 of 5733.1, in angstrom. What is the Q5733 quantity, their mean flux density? 5.50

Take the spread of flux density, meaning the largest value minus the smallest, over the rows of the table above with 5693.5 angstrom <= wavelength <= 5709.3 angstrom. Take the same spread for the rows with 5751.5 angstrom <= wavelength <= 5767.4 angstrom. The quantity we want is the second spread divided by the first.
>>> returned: 5.0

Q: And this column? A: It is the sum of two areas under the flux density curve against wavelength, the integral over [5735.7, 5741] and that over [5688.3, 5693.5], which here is 57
